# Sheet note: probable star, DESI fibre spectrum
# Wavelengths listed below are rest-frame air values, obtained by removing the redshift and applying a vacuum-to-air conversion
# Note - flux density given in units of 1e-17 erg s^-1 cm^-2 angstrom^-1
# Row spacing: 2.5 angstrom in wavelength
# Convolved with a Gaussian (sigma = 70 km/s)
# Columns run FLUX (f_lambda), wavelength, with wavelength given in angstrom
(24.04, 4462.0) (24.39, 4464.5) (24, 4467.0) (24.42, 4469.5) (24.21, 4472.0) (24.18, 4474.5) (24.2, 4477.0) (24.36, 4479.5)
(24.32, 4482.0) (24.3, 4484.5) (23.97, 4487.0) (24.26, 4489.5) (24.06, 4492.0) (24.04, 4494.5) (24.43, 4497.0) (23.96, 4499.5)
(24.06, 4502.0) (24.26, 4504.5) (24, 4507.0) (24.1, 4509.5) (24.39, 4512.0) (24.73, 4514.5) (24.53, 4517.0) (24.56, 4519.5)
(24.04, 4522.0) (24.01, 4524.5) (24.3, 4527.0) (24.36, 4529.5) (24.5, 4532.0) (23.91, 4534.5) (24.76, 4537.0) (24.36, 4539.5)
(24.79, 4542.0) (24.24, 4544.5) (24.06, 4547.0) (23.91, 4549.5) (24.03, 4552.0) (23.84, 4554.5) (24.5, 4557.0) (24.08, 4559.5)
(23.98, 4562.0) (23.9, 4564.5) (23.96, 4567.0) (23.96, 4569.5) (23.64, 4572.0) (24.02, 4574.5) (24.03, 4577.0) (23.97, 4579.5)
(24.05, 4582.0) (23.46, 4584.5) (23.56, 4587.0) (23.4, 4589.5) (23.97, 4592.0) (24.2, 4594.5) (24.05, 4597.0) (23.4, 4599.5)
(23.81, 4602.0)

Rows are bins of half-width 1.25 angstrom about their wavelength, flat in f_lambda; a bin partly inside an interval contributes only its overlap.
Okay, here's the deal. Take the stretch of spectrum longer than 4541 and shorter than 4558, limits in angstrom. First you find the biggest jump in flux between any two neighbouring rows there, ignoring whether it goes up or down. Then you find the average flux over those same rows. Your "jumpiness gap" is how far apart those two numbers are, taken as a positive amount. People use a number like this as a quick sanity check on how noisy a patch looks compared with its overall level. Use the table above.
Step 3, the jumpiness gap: 23.5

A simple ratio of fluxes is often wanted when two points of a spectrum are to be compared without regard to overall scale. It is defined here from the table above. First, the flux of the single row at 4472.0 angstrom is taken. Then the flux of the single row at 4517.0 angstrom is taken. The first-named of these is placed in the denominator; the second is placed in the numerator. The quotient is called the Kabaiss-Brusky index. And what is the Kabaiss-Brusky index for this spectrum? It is 1.013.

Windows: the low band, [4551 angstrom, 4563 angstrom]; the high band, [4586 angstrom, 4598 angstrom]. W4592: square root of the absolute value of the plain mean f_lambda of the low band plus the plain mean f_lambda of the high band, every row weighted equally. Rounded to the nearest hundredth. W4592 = 6.92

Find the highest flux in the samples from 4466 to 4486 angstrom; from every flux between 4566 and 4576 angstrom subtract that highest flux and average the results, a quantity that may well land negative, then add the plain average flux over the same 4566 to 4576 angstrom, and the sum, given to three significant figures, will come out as 23.4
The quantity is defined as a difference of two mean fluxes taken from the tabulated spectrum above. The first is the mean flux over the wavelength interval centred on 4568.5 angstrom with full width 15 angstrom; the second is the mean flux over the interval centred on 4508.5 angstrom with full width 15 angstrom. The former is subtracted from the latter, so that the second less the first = 0.35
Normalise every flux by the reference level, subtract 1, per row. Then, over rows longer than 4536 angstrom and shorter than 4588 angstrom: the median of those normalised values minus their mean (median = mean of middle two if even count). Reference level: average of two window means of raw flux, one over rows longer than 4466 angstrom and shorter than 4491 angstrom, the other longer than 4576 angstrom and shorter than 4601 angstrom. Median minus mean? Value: -0.0013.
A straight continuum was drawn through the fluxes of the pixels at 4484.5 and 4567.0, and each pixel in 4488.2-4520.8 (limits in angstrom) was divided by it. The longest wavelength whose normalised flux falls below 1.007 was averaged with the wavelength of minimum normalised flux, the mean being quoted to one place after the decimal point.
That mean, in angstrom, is 4504.5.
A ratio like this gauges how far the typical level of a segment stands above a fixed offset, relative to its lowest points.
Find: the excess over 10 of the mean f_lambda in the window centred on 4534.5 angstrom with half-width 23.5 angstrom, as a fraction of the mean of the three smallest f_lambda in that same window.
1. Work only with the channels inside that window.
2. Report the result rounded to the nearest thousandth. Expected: 0.599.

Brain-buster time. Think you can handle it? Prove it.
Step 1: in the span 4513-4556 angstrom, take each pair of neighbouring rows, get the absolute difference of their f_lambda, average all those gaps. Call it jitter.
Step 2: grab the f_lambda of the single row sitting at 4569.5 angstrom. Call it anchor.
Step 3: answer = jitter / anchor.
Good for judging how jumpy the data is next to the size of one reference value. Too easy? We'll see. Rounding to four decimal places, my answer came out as 0.0123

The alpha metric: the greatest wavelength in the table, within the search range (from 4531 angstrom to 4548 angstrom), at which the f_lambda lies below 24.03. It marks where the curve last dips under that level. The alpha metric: 4534.5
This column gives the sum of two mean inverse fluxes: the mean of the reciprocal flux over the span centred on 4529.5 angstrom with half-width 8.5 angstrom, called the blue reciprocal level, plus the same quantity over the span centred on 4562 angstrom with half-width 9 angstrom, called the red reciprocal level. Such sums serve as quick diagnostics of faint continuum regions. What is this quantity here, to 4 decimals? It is 0.0828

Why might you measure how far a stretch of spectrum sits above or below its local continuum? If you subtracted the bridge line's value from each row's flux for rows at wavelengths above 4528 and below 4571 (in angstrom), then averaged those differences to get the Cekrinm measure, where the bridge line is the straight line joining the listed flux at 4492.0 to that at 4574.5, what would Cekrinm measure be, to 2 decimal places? 0.15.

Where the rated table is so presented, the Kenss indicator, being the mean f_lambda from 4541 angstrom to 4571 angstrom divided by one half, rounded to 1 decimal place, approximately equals 48.2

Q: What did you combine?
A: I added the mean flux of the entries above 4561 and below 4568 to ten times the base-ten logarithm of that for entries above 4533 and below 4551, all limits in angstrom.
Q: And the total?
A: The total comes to 37.8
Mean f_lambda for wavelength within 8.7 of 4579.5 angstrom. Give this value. 23.8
